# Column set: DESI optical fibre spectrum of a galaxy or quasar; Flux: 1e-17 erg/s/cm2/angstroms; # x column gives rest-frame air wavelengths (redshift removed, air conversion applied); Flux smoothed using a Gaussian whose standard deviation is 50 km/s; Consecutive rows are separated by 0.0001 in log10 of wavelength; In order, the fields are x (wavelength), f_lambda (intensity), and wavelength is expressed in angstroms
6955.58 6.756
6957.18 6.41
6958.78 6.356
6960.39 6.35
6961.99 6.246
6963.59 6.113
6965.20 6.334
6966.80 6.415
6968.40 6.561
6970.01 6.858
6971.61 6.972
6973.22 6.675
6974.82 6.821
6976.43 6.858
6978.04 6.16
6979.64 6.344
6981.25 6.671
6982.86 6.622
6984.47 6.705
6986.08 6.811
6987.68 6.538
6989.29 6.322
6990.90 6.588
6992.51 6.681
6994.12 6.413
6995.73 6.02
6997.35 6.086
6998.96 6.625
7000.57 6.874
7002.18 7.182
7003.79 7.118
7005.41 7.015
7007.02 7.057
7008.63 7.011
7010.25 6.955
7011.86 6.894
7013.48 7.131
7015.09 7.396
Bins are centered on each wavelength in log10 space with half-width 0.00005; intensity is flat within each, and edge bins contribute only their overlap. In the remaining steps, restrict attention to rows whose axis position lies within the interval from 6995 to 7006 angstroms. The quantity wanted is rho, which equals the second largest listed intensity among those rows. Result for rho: 7.118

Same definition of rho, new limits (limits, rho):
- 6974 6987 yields 6.821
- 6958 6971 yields 6.561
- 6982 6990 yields 6.705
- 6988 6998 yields 6.588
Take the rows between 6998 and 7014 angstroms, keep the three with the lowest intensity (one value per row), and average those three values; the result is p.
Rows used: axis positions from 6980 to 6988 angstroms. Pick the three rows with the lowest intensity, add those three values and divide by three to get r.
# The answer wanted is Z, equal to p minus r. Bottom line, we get 0.19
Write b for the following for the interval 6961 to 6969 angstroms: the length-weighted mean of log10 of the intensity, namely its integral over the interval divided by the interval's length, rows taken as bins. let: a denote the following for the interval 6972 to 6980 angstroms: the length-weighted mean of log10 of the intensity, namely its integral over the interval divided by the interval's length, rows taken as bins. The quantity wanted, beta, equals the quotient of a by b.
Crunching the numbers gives 1.02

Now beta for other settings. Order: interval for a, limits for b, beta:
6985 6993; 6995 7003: 1.00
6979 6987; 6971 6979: 1.00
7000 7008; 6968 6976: 1.02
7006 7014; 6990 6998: 1.05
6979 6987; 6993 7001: 1.02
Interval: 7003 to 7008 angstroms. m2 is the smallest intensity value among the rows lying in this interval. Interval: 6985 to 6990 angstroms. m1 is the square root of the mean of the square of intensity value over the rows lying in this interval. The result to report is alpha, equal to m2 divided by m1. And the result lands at 1.07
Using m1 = 6.56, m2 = 7.015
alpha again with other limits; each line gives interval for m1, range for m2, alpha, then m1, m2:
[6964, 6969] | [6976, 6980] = 0.96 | 6.44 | 6.16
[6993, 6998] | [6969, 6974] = 1.08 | 6.18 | 6.675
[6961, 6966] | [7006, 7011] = 1.12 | 6.23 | 6.955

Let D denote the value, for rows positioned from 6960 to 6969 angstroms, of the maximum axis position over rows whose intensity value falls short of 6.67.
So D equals 6968.40 angstroms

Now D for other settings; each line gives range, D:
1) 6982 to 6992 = 6990.90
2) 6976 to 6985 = 6982.86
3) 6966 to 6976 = 6968.40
